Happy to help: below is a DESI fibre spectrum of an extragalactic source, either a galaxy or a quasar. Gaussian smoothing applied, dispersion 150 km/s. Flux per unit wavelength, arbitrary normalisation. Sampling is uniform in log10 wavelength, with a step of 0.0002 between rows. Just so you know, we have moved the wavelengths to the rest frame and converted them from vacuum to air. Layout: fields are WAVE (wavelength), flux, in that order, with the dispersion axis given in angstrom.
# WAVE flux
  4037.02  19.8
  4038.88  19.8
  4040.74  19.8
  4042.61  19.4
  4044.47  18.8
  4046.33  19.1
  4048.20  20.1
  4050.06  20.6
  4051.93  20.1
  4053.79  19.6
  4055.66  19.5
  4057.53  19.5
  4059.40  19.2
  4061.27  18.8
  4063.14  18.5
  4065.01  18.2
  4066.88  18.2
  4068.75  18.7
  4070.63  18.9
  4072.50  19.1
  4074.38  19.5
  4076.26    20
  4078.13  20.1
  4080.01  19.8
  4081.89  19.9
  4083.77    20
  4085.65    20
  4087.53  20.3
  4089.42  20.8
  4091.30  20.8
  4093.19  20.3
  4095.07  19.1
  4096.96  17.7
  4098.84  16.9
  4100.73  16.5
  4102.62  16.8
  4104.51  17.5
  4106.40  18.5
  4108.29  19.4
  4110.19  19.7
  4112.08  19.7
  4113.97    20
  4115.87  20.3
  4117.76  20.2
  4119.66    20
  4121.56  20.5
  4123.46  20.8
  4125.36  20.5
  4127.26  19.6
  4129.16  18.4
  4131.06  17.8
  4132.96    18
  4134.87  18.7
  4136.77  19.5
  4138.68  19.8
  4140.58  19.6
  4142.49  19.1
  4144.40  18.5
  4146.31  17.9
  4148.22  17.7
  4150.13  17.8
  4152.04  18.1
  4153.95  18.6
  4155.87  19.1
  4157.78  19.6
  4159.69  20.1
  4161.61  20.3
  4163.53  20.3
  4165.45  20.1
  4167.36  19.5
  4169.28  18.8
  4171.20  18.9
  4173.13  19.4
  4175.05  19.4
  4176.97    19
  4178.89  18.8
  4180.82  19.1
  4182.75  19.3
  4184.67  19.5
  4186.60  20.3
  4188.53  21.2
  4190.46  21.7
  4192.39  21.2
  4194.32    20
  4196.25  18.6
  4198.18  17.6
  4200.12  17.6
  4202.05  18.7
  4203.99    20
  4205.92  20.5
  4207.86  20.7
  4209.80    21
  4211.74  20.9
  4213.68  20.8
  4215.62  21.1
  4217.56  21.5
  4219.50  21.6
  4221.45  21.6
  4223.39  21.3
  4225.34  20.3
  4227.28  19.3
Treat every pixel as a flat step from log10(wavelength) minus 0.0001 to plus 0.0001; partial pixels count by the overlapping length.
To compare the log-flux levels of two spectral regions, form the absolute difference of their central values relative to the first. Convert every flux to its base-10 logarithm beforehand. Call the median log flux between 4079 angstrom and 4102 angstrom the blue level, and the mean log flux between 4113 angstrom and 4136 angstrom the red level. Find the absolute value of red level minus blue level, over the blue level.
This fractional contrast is 0.0069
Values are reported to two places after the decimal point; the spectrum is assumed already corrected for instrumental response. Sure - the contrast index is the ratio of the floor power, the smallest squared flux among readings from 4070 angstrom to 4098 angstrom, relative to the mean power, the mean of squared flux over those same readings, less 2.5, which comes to -1.70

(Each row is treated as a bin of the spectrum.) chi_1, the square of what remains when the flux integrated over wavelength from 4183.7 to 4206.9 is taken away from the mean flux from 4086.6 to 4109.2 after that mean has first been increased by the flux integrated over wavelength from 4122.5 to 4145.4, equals 0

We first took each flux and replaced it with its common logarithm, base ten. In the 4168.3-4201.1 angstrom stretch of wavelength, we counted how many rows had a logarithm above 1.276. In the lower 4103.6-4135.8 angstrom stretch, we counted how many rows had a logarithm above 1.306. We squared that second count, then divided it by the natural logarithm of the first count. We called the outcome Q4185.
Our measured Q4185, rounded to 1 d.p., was 6.4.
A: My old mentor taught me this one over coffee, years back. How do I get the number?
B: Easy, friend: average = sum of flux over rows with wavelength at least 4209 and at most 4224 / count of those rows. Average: 21.23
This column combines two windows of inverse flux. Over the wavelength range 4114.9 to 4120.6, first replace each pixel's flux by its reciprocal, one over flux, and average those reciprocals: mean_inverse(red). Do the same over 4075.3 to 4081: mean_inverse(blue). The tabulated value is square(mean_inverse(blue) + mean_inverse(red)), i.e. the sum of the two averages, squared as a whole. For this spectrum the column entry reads 0.0099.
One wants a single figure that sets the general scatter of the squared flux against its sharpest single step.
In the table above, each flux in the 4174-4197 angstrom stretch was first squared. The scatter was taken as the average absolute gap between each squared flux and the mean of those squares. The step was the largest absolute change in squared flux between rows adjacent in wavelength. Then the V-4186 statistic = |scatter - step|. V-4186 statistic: 19.3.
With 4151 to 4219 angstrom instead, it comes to 18.1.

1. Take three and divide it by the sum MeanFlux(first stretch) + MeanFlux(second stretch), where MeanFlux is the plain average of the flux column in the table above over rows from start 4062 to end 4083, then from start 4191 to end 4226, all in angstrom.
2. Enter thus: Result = 0.0760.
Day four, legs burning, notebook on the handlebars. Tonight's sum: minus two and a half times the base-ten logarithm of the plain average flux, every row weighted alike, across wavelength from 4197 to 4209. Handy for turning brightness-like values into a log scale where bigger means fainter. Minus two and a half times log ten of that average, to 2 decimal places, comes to -3.21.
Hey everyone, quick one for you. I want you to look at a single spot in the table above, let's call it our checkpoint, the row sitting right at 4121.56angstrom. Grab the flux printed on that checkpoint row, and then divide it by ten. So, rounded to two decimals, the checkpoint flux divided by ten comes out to 2.05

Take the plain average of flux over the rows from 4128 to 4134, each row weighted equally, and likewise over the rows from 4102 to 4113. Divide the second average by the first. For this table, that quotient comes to 1.03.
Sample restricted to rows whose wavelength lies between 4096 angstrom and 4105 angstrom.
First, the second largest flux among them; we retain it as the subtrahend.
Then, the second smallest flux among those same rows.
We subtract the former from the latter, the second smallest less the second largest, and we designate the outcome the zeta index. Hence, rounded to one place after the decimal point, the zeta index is -0.7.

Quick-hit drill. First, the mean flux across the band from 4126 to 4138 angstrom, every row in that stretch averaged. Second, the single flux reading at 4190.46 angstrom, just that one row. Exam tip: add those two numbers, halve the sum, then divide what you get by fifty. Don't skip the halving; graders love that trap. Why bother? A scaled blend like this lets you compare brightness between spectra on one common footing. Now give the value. 0.404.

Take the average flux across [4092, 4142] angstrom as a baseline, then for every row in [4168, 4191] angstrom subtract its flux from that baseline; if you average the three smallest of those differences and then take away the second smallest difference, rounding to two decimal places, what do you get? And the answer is 0.13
